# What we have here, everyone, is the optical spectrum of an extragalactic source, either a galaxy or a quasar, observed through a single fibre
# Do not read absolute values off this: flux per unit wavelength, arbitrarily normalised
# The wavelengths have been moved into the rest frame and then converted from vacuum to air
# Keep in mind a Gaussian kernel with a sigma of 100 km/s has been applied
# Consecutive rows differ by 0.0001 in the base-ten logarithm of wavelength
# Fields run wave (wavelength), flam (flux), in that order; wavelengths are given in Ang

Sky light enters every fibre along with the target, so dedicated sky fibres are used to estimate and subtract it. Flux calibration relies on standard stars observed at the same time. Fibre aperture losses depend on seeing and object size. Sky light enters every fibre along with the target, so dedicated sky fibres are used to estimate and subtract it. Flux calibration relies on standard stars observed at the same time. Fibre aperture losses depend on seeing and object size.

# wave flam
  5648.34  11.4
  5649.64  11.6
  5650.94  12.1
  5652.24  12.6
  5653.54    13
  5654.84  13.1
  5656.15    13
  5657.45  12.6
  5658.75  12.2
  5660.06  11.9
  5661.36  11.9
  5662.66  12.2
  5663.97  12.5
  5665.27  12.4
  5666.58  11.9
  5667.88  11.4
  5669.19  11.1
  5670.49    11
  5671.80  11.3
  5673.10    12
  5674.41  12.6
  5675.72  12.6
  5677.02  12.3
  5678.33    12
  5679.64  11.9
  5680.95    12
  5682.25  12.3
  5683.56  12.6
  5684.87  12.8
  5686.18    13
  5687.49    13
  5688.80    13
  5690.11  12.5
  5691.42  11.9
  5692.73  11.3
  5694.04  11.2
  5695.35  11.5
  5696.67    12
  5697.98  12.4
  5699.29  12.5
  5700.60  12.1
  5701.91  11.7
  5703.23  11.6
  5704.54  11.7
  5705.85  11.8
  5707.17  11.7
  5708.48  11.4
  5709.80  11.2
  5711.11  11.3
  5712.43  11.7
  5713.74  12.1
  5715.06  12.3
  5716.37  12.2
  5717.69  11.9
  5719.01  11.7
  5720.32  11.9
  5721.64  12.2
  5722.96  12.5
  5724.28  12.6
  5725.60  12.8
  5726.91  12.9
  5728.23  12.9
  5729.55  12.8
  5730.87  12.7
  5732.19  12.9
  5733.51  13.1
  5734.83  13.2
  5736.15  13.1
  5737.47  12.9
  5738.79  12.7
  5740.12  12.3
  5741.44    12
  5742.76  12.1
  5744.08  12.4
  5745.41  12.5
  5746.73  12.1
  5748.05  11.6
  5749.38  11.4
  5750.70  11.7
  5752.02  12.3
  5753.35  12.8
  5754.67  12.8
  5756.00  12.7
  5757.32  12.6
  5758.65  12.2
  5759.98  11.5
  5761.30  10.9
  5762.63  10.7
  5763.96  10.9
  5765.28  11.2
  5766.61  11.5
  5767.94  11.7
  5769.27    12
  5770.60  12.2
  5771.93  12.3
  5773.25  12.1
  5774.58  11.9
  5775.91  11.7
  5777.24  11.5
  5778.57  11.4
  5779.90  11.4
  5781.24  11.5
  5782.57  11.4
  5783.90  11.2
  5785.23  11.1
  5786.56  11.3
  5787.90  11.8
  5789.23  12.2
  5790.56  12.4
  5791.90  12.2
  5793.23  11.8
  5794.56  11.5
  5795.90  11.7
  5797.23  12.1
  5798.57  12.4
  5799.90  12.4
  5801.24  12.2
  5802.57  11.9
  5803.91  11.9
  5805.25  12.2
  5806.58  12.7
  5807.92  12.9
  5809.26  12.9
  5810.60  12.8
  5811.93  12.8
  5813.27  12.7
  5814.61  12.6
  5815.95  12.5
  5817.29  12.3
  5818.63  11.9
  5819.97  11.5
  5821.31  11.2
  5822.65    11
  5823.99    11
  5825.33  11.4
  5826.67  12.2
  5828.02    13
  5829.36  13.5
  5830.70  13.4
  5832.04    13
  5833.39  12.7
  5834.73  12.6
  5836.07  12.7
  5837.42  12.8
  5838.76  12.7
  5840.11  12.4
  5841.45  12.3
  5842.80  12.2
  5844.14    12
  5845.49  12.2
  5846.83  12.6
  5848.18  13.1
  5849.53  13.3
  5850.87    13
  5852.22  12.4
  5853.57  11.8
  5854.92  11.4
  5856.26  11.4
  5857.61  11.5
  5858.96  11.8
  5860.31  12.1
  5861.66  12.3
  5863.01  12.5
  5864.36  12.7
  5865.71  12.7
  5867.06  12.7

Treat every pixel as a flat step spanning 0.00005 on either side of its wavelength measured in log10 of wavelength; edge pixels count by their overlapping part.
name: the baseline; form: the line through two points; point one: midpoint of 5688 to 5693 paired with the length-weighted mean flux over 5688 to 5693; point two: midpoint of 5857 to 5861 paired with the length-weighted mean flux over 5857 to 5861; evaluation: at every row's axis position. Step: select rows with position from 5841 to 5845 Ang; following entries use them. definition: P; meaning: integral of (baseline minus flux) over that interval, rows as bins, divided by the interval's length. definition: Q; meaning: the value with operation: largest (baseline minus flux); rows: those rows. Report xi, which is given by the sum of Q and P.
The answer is -0.5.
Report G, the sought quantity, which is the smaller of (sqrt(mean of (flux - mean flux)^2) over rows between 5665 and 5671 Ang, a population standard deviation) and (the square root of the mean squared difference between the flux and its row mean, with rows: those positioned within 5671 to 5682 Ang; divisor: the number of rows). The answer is 0.40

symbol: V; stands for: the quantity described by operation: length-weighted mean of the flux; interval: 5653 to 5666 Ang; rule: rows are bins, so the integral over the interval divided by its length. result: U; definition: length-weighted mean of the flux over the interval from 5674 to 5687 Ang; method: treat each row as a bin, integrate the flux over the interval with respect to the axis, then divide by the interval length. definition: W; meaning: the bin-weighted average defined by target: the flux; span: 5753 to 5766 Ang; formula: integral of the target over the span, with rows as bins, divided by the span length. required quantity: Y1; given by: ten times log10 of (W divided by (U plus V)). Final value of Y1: -3.2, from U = 12.4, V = 12.5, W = 11.8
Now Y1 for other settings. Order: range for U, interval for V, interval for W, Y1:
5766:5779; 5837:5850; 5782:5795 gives -3.2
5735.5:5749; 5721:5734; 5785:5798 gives -3.3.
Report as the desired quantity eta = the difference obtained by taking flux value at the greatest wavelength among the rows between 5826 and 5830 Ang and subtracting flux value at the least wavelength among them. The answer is 1.3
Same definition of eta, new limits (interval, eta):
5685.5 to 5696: -1.5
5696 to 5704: -0.4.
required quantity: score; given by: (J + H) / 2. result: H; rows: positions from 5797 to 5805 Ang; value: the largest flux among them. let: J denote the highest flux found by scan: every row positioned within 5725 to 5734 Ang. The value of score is 12.75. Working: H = 12.4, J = 13.1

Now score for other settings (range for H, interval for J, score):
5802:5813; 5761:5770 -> 12.45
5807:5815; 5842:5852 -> 13.10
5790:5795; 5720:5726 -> 12.60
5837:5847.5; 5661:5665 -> 12.65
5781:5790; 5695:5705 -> 12.35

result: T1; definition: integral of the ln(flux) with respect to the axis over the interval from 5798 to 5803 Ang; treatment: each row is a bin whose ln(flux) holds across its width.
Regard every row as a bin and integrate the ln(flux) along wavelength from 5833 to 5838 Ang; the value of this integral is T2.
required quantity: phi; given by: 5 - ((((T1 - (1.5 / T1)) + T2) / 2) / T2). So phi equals 4.011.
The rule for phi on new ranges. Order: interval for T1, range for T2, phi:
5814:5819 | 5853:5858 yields 3.991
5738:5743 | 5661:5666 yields 4.004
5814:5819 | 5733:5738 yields 4.016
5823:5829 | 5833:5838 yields 3.920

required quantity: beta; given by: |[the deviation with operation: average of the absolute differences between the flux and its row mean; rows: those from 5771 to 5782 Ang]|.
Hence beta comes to 0.28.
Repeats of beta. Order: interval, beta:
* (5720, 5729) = 0.29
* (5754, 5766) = 0.76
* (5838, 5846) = 0.17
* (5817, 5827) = 0.43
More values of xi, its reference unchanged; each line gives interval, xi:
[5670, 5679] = 1.6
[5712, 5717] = 0.6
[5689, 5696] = 1.6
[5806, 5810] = -1.6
